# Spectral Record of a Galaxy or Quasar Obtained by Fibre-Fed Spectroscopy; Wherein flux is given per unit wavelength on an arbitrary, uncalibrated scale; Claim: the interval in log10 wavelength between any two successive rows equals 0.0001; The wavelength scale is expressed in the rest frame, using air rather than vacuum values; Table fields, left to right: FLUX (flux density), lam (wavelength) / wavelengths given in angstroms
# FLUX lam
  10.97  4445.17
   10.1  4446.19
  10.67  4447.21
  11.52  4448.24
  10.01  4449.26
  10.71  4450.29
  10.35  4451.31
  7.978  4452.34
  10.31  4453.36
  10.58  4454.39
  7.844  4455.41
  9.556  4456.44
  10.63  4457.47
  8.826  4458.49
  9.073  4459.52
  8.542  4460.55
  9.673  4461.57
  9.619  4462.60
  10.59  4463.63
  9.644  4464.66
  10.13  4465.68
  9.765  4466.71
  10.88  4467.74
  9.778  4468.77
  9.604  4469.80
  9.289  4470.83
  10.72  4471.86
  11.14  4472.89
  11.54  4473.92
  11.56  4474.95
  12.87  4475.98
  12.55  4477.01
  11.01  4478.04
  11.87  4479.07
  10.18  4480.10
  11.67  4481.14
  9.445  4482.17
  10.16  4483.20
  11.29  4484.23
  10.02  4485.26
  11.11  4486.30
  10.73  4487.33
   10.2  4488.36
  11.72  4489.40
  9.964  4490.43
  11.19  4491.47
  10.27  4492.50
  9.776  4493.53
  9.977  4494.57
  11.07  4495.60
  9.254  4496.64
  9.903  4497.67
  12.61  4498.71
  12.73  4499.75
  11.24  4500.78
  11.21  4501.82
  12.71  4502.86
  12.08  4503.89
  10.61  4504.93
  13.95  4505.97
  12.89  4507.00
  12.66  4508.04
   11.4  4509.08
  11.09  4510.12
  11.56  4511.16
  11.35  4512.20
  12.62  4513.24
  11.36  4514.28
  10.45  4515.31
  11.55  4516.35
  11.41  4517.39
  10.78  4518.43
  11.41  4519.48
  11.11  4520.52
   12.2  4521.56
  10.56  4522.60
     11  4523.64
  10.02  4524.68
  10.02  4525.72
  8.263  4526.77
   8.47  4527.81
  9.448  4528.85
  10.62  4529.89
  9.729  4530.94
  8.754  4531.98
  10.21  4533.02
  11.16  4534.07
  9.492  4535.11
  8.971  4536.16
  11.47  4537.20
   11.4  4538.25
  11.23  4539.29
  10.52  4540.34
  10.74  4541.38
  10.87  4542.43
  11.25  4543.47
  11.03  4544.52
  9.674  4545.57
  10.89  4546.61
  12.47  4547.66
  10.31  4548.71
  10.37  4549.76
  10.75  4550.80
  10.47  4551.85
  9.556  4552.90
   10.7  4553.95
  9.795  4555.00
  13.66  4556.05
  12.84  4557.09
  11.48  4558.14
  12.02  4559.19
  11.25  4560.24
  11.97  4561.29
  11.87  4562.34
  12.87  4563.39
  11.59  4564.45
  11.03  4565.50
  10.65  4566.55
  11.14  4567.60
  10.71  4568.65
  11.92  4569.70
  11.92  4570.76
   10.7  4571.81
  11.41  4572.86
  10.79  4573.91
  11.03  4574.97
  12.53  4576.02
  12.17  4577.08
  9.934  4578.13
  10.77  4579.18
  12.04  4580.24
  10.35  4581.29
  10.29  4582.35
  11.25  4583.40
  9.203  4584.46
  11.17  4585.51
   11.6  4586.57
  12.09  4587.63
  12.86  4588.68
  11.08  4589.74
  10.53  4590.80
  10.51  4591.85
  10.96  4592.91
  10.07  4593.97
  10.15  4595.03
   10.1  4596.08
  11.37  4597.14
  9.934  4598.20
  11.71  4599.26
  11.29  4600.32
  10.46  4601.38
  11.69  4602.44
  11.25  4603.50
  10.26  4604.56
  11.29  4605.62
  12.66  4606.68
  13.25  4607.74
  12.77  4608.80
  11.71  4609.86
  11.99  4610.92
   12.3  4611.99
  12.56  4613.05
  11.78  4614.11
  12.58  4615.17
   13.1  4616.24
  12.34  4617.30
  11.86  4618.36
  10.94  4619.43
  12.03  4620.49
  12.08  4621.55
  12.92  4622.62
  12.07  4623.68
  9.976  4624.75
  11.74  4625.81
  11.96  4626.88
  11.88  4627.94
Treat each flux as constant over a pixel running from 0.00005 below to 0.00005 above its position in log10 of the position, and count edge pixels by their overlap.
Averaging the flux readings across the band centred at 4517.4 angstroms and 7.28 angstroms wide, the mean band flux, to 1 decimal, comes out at 11.2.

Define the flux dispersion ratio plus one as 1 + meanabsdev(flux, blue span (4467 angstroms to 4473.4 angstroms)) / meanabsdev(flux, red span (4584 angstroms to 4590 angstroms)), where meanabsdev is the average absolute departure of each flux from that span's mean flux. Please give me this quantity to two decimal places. 1.80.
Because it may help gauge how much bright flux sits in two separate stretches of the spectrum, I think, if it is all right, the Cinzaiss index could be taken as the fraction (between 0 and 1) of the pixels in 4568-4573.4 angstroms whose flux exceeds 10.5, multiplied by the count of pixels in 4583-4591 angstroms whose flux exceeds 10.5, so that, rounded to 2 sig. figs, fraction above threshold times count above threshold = 7.0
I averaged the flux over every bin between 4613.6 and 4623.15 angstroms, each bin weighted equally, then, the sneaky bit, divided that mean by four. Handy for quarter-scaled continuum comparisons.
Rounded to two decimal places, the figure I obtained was 3.05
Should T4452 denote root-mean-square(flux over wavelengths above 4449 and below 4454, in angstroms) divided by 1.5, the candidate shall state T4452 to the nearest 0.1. 6.6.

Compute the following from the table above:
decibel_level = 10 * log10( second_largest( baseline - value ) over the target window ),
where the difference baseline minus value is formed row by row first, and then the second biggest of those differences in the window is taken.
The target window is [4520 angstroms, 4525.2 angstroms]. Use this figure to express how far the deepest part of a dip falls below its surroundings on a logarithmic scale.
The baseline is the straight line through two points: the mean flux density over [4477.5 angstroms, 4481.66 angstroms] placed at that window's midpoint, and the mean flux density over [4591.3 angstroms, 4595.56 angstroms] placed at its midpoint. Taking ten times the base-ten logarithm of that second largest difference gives -5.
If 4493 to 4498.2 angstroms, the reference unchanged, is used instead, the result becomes 1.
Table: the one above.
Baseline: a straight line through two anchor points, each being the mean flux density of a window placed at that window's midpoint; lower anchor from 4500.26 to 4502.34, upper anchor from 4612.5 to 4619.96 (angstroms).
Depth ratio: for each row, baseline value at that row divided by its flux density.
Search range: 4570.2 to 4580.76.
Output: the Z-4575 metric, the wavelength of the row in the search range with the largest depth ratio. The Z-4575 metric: 4578.13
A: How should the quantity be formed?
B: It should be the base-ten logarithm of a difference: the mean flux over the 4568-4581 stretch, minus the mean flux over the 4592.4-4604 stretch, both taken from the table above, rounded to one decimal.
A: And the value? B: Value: -0.3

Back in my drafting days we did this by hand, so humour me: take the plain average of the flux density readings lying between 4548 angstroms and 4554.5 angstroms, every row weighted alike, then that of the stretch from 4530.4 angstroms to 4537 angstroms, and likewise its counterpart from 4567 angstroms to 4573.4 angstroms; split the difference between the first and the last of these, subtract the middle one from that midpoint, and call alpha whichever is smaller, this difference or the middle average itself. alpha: 1.1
